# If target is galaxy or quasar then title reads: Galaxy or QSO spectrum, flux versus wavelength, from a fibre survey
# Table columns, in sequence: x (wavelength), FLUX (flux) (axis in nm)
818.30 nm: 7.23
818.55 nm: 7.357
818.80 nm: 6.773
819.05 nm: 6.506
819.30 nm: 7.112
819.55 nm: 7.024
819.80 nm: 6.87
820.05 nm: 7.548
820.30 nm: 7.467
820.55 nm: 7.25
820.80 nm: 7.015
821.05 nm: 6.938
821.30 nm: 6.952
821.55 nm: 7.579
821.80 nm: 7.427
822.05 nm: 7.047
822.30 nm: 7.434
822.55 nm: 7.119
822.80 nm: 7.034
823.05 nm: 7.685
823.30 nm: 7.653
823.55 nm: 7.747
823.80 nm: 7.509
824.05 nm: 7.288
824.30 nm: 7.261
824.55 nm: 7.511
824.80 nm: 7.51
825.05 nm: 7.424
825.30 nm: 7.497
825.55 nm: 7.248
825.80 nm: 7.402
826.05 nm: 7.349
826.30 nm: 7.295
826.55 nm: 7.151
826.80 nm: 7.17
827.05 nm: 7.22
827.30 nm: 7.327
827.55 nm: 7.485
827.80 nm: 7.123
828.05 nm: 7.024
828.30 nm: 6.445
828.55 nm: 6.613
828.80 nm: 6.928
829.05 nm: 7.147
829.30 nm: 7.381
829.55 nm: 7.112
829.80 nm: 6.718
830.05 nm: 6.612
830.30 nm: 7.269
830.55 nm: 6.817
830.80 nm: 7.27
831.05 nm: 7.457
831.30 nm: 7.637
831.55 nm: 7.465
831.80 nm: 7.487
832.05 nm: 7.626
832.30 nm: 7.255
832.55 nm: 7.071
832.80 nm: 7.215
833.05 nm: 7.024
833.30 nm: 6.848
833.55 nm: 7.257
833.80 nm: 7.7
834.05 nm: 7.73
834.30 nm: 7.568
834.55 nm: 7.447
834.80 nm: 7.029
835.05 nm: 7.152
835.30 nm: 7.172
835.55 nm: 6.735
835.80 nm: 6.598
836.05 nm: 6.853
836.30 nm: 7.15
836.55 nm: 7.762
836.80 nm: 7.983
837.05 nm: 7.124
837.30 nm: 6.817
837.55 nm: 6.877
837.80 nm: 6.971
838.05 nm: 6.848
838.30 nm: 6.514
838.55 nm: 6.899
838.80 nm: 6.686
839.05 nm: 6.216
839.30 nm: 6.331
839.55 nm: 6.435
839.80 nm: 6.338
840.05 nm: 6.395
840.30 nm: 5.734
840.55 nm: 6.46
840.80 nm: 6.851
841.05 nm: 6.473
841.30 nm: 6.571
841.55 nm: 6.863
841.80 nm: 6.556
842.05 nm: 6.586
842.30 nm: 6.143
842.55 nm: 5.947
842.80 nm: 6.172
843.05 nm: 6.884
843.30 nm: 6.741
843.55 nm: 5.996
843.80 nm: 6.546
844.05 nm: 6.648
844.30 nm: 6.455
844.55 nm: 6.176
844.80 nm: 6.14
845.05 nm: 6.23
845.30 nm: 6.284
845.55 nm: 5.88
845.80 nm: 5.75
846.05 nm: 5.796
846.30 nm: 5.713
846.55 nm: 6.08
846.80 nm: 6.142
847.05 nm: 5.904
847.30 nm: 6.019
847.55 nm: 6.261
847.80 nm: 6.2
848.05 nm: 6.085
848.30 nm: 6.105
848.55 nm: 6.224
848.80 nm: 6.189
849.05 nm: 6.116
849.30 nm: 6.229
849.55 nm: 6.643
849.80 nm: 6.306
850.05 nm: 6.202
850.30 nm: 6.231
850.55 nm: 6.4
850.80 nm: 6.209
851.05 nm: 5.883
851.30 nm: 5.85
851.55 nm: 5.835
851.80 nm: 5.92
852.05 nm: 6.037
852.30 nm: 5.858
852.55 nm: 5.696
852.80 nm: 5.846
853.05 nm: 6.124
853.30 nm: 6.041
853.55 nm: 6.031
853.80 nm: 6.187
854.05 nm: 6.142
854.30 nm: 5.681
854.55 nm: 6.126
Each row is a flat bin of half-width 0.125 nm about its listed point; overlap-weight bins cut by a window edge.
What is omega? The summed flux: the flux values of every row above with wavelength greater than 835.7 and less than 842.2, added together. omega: 175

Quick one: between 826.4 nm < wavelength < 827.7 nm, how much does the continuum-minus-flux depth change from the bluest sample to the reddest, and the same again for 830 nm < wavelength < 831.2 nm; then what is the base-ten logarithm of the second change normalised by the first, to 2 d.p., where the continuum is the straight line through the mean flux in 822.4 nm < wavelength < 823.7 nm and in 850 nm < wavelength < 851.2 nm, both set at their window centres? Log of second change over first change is 0.37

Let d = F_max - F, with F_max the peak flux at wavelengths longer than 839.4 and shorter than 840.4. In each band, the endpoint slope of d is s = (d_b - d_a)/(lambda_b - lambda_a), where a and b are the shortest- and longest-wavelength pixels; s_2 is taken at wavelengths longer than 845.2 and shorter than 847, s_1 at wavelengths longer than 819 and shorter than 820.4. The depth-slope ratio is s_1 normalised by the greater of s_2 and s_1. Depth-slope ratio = -8.1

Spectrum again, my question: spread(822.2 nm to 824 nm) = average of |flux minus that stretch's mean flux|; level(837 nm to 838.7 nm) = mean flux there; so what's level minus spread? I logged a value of 6.6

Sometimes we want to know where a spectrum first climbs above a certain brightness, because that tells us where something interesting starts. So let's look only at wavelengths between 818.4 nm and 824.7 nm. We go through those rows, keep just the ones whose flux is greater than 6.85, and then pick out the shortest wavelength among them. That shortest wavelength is 818.55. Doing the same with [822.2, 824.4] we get 822.30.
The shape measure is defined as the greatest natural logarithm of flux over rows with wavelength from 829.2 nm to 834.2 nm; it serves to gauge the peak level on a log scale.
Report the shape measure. 2.05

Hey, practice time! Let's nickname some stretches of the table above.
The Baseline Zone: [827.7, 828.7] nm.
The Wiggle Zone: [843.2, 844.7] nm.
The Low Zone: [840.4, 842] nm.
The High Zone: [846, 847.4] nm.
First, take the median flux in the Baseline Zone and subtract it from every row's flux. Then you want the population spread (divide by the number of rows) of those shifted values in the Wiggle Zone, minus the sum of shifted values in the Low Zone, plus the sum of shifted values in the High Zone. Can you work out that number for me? -3.9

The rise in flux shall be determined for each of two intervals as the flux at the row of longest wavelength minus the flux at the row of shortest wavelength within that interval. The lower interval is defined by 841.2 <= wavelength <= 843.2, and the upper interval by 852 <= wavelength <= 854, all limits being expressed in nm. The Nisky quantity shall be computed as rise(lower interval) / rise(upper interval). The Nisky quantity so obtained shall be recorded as 2.1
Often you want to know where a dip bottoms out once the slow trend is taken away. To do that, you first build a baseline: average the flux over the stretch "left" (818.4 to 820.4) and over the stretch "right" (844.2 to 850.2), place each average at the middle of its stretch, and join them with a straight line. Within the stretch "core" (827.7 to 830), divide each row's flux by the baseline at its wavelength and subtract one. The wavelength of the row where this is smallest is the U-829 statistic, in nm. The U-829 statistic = 828.30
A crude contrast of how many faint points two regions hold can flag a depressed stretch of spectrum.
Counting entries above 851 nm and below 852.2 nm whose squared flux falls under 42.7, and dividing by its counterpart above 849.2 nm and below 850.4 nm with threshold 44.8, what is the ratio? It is 1.0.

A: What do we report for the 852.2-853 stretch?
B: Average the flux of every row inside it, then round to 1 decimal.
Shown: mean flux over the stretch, 5.8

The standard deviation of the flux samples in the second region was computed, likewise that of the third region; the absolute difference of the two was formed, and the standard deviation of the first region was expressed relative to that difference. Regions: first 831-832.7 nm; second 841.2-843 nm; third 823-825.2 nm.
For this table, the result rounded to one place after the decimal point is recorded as 1.3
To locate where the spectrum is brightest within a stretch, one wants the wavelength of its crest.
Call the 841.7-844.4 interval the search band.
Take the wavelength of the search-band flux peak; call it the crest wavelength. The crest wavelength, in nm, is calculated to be 843.05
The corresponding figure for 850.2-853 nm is 850.55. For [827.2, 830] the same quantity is 827.55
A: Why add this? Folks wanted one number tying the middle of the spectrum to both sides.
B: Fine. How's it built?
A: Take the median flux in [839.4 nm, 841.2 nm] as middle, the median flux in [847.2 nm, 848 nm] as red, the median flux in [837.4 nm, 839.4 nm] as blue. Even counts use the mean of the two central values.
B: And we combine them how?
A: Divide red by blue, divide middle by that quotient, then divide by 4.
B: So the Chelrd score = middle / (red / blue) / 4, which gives 1.8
